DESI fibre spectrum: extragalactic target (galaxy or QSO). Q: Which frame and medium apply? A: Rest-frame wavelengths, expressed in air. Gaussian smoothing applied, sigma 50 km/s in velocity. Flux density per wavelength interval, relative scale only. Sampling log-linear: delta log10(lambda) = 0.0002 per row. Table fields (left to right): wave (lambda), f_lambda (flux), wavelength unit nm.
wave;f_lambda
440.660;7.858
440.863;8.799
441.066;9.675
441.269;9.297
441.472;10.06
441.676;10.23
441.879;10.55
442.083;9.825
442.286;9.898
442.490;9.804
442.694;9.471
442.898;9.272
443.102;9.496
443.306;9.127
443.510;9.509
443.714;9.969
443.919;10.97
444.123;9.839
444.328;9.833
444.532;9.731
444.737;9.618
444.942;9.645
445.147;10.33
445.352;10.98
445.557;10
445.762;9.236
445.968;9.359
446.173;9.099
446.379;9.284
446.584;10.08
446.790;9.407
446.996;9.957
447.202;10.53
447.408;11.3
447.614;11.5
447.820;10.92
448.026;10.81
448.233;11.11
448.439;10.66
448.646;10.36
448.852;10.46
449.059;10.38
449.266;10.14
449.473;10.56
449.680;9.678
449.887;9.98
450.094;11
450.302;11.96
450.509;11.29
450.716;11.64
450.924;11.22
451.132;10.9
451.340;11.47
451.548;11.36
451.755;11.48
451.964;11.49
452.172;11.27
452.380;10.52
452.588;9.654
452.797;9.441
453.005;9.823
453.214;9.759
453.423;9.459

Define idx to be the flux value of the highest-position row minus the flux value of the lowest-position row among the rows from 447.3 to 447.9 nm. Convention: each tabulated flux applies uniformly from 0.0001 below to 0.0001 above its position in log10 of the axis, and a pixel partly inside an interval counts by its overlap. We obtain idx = -0.4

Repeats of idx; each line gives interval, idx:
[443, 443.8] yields 0.5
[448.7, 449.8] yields -0.8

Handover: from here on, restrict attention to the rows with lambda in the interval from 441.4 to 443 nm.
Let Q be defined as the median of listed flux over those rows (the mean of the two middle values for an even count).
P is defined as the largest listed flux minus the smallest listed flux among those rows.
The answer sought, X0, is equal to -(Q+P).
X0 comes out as -11.1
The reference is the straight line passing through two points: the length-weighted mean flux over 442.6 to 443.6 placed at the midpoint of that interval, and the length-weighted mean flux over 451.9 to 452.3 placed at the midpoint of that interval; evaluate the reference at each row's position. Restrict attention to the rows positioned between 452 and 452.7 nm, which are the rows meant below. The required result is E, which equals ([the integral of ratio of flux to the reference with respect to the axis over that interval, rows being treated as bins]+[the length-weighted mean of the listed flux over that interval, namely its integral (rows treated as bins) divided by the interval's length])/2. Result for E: 5.6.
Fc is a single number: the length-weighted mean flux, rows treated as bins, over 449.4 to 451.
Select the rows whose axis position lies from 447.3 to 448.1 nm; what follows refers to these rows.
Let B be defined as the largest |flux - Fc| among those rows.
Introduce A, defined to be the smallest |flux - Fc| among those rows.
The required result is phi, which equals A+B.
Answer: 0.58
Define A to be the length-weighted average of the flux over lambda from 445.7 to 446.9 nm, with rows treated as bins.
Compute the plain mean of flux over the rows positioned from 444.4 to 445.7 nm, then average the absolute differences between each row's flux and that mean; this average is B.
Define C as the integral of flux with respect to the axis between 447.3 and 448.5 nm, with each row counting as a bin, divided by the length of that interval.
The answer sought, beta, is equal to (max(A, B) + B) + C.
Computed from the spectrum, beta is 20.9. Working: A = 9.4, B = 0.4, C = 11.1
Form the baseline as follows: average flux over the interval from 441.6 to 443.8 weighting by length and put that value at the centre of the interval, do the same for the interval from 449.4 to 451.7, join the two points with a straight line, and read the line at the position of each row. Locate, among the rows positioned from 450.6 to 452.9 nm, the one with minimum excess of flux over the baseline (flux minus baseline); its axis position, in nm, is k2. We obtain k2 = 452.797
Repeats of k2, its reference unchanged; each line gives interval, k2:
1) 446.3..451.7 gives 449.680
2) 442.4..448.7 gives 446.173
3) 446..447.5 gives 446.173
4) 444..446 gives 445.762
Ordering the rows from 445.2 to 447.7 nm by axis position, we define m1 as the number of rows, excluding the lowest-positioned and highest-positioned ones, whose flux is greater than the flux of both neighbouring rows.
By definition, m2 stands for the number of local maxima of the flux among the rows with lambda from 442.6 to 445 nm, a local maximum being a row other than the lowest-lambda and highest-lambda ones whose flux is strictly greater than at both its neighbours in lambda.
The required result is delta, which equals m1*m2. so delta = 4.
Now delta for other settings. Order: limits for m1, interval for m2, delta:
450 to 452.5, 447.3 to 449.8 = 16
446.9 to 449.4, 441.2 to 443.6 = 9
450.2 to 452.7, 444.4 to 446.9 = 9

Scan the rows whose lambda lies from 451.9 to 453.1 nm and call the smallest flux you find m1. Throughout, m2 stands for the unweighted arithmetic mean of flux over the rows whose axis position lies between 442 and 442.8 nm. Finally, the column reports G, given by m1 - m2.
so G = -0.3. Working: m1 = 9.441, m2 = 9.7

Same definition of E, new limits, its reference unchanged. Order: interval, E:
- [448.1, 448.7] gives 5.7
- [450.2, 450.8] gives 6.1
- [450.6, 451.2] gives 5.9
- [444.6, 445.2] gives 5.2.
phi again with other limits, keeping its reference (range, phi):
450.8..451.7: 0.57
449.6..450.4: 1.32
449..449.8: 1.60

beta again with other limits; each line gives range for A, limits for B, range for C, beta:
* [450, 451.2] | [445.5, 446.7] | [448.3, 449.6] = 22.1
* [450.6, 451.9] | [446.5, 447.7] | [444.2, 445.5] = 22.0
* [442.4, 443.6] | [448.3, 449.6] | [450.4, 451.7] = 20.9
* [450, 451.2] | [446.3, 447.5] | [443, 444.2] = 21.7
